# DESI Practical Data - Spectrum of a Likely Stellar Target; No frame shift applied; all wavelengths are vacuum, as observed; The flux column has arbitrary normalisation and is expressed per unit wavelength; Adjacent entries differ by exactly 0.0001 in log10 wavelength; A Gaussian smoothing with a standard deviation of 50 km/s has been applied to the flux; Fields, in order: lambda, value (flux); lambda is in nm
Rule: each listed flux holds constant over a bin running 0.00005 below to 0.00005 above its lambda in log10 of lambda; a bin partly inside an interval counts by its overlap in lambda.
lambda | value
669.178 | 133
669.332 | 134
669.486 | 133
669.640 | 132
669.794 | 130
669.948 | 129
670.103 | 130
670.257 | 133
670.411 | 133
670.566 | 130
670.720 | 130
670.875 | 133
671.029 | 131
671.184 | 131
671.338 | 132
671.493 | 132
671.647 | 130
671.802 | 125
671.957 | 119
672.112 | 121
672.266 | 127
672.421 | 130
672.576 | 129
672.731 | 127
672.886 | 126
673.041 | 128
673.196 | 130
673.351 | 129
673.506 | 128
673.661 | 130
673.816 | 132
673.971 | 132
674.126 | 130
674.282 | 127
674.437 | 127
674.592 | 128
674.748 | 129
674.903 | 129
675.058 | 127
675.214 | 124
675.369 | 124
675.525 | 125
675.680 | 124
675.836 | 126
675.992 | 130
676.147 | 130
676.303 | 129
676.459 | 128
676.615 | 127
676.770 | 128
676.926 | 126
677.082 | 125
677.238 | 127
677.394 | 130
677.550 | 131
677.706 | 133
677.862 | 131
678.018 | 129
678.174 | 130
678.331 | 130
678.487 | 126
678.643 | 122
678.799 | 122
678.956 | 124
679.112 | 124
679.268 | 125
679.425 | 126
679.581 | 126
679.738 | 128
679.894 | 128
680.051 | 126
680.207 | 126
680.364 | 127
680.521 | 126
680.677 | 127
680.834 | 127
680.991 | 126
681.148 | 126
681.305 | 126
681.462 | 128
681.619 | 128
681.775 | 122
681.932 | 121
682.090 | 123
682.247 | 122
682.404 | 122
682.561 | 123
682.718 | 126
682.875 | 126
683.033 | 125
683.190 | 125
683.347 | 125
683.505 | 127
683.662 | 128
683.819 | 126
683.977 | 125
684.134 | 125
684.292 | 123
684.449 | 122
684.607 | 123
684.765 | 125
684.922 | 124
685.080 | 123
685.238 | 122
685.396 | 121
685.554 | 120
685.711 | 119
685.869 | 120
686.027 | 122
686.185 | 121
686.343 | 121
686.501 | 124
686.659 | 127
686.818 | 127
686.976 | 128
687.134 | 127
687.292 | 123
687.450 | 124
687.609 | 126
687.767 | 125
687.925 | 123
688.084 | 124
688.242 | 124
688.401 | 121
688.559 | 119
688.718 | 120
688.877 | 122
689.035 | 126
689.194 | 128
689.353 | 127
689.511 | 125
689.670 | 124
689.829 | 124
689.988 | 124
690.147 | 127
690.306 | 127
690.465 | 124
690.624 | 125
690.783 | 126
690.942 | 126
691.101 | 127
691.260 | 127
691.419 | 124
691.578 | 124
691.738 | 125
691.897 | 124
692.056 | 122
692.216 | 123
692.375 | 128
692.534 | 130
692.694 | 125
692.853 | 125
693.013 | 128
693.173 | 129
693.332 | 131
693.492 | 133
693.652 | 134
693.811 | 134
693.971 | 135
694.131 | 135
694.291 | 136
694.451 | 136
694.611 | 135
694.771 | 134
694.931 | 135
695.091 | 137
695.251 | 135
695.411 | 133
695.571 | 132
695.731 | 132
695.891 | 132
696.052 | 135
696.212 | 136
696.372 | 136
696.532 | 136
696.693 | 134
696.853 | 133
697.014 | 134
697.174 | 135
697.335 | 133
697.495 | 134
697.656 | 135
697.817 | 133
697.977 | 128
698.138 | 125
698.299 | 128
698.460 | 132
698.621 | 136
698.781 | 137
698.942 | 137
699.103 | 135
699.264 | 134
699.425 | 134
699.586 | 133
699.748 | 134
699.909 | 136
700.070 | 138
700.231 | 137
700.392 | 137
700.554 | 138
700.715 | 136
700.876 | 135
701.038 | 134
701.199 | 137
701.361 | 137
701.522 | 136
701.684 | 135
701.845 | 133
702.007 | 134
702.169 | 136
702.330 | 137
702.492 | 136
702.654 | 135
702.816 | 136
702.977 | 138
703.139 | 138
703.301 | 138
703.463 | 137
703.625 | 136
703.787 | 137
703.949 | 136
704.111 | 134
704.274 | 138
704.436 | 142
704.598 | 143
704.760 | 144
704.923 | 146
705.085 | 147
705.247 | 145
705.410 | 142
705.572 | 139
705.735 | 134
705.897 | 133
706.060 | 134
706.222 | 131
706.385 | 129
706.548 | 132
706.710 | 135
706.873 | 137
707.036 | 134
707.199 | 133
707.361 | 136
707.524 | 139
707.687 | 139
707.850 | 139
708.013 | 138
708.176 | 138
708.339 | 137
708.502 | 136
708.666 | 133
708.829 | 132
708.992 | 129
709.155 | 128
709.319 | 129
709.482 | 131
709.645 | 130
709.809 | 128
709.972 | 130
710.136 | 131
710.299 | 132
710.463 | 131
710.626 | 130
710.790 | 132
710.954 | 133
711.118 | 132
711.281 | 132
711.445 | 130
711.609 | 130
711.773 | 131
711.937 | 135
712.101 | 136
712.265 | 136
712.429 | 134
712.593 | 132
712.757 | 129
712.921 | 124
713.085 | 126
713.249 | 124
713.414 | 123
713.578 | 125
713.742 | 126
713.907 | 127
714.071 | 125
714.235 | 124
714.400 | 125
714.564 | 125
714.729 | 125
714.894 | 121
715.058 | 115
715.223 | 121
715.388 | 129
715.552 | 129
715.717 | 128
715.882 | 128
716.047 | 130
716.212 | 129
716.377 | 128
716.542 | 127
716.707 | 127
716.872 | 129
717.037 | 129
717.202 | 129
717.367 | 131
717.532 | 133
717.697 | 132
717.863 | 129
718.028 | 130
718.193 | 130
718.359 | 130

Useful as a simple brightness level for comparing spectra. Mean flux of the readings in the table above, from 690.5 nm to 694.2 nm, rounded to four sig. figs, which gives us 127.8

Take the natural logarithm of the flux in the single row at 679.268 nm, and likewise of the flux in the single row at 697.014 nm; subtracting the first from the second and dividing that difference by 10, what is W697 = 0.0070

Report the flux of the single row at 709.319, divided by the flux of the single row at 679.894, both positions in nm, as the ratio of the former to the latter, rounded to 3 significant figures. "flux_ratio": 1.01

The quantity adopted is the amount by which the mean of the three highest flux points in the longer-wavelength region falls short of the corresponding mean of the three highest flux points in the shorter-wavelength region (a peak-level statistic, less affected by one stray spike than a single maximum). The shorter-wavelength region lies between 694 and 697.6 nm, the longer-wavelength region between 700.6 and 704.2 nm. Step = -2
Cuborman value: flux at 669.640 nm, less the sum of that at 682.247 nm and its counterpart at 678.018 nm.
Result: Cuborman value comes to -119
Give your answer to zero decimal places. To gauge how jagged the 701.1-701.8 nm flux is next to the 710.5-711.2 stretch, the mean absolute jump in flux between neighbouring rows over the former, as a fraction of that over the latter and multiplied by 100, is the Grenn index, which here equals 50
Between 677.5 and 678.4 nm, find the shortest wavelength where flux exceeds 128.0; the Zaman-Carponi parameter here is 677.550 nm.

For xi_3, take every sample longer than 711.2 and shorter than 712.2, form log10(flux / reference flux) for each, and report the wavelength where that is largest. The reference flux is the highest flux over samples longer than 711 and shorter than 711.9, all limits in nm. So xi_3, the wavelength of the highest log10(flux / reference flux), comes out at 712.101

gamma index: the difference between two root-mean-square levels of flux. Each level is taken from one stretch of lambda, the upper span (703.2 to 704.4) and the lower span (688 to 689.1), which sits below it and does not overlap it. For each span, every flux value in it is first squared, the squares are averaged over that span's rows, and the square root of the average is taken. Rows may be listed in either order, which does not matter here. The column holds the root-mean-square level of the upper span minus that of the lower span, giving 14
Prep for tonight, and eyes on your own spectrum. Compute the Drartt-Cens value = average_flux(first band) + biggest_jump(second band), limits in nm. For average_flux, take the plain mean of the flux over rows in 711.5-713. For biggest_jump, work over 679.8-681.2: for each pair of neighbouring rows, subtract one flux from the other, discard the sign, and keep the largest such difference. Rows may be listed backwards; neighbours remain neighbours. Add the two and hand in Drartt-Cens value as 134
